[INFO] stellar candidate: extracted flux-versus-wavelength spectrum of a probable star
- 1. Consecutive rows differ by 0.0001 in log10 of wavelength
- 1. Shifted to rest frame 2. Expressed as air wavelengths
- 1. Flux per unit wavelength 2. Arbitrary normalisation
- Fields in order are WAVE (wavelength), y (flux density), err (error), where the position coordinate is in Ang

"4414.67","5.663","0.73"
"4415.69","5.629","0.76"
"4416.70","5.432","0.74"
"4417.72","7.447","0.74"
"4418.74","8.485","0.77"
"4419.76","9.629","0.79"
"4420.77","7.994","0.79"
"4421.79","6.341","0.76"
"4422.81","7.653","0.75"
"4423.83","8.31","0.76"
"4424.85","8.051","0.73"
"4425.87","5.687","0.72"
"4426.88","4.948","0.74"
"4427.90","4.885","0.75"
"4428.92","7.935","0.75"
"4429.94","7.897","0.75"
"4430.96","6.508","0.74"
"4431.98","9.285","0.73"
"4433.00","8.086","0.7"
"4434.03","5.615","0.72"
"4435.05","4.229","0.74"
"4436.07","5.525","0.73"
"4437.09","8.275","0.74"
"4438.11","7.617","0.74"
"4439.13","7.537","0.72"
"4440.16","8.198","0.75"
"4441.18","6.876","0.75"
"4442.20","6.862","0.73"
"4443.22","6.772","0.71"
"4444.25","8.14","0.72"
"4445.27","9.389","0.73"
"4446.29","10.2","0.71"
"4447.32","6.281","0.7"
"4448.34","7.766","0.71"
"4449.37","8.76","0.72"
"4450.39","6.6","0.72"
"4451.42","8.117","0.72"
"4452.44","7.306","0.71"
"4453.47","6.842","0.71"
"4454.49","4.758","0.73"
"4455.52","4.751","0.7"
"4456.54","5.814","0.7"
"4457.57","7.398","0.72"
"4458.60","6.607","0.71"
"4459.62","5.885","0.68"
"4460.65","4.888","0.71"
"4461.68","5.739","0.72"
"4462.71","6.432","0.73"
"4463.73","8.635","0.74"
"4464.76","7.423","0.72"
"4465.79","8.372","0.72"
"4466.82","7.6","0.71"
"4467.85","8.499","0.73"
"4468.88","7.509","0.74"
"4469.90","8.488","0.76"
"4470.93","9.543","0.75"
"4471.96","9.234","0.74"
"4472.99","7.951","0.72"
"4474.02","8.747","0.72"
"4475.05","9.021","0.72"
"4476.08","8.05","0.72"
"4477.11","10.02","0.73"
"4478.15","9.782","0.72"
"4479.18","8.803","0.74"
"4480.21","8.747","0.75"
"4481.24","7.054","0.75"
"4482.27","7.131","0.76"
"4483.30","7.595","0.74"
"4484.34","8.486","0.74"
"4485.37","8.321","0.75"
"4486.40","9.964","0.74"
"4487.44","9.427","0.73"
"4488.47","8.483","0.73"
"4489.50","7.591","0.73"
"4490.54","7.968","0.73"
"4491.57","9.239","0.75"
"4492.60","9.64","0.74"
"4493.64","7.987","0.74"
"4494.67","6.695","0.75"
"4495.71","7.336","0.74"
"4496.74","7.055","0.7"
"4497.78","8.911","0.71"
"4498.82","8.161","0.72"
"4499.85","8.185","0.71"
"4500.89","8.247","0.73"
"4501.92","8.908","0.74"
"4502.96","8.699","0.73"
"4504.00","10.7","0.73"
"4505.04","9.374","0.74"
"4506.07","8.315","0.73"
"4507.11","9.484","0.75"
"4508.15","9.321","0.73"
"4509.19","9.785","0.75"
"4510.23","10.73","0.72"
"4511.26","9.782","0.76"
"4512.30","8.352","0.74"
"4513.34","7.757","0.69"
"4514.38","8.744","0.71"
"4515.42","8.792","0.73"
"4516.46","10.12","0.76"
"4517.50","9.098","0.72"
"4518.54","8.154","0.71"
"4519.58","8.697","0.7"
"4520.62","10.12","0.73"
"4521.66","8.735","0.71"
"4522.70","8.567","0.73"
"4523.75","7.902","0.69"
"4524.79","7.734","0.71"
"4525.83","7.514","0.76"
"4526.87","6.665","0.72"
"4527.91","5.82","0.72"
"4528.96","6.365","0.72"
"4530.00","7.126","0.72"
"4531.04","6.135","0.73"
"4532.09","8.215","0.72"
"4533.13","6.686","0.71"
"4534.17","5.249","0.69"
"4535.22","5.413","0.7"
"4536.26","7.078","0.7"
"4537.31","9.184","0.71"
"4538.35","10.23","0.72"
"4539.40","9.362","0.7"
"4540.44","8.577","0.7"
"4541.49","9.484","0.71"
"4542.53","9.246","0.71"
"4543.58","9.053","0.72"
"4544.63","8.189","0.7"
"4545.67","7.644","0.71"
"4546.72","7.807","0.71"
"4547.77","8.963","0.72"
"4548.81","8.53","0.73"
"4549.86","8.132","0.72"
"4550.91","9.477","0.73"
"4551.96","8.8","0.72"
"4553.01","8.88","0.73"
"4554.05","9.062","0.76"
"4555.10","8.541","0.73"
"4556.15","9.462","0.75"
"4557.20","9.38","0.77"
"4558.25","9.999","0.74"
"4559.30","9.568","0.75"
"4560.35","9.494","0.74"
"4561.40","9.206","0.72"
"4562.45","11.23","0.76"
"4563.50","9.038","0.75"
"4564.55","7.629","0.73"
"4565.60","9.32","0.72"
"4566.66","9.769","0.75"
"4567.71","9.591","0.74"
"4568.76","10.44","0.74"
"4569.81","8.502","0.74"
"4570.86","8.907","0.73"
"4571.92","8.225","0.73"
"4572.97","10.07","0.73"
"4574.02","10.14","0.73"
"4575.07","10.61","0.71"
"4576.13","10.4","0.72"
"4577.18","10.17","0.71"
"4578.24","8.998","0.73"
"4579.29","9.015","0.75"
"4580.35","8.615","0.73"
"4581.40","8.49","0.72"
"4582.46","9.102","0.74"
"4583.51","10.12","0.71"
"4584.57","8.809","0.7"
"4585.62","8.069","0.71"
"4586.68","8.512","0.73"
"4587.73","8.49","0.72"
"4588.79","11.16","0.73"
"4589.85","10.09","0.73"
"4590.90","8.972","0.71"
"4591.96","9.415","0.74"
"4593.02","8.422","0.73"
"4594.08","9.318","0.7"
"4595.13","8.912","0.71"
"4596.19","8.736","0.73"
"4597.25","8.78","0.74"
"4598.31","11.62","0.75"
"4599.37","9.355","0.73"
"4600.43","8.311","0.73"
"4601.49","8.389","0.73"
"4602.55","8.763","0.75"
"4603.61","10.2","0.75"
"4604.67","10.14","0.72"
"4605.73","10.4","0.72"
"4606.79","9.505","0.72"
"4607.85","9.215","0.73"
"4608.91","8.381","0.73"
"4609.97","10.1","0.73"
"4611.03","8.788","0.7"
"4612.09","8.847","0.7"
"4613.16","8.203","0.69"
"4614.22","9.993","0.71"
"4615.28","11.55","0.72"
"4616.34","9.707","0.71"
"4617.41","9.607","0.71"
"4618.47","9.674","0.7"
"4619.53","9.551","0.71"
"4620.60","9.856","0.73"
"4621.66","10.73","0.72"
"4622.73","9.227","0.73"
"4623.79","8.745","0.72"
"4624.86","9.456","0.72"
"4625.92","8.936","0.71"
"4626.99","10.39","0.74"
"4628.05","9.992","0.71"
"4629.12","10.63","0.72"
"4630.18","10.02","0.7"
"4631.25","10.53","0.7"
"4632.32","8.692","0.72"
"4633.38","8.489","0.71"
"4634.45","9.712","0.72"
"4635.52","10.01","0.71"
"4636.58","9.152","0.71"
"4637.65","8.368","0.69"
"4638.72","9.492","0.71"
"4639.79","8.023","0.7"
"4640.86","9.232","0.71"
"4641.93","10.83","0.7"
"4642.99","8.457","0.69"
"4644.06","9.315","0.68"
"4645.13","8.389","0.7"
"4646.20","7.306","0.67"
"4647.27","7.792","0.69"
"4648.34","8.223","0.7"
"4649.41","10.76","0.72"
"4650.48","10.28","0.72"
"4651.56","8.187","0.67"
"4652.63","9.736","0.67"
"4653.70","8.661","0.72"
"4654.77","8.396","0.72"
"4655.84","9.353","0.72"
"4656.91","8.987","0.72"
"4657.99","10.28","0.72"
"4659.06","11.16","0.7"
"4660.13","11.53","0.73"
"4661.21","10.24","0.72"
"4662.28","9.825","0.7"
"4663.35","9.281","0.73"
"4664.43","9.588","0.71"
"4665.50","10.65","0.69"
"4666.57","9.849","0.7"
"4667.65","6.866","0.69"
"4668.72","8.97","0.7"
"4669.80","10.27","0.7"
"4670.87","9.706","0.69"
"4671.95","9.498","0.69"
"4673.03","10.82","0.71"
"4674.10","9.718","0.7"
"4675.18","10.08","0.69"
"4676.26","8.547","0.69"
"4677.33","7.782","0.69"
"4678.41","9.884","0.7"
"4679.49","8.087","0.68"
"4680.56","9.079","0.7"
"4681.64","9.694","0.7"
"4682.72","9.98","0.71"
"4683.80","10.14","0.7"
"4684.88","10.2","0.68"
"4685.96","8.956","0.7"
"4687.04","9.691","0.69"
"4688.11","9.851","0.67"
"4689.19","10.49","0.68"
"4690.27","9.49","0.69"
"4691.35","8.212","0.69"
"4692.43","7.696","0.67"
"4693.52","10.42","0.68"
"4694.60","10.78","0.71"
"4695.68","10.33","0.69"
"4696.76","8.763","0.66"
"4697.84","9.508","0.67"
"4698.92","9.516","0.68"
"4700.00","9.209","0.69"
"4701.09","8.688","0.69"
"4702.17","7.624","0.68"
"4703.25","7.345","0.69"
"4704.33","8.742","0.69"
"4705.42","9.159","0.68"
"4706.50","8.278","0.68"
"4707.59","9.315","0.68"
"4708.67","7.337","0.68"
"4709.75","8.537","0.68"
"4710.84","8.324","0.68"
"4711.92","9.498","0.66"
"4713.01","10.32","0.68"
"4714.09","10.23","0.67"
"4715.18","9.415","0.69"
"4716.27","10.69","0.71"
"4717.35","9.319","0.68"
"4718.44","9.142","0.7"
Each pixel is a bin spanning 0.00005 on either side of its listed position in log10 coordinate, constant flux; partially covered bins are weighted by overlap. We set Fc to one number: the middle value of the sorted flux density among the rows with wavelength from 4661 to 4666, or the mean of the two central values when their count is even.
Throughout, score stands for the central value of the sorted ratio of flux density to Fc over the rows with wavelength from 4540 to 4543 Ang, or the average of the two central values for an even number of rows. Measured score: 0.94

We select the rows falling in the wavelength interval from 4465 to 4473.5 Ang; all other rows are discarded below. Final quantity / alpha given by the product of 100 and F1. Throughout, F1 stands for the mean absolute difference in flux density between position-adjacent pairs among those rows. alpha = 90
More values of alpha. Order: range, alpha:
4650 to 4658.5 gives 109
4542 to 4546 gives 53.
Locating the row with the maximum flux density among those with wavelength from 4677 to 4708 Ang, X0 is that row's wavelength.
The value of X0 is 4694.60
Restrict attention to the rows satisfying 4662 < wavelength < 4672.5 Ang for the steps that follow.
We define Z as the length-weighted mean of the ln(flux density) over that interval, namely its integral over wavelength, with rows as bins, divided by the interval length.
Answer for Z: 2.24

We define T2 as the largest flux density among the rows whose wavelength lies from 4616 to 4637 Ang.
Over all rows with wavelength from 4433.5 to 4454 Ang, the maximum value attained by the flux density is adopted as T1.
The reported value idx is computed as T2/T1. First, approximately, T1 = 10.2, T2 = 10.73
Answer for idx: 1.052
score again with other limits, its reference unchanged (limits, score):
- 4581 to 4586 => 0.90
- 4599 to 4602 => 0.85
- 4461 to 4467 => 0.76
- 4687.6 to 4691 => 1.00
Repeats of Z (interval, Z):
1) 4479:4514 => 2.14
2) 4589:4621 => 2.24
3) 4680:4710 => 2.21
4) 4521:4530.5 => 2.00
